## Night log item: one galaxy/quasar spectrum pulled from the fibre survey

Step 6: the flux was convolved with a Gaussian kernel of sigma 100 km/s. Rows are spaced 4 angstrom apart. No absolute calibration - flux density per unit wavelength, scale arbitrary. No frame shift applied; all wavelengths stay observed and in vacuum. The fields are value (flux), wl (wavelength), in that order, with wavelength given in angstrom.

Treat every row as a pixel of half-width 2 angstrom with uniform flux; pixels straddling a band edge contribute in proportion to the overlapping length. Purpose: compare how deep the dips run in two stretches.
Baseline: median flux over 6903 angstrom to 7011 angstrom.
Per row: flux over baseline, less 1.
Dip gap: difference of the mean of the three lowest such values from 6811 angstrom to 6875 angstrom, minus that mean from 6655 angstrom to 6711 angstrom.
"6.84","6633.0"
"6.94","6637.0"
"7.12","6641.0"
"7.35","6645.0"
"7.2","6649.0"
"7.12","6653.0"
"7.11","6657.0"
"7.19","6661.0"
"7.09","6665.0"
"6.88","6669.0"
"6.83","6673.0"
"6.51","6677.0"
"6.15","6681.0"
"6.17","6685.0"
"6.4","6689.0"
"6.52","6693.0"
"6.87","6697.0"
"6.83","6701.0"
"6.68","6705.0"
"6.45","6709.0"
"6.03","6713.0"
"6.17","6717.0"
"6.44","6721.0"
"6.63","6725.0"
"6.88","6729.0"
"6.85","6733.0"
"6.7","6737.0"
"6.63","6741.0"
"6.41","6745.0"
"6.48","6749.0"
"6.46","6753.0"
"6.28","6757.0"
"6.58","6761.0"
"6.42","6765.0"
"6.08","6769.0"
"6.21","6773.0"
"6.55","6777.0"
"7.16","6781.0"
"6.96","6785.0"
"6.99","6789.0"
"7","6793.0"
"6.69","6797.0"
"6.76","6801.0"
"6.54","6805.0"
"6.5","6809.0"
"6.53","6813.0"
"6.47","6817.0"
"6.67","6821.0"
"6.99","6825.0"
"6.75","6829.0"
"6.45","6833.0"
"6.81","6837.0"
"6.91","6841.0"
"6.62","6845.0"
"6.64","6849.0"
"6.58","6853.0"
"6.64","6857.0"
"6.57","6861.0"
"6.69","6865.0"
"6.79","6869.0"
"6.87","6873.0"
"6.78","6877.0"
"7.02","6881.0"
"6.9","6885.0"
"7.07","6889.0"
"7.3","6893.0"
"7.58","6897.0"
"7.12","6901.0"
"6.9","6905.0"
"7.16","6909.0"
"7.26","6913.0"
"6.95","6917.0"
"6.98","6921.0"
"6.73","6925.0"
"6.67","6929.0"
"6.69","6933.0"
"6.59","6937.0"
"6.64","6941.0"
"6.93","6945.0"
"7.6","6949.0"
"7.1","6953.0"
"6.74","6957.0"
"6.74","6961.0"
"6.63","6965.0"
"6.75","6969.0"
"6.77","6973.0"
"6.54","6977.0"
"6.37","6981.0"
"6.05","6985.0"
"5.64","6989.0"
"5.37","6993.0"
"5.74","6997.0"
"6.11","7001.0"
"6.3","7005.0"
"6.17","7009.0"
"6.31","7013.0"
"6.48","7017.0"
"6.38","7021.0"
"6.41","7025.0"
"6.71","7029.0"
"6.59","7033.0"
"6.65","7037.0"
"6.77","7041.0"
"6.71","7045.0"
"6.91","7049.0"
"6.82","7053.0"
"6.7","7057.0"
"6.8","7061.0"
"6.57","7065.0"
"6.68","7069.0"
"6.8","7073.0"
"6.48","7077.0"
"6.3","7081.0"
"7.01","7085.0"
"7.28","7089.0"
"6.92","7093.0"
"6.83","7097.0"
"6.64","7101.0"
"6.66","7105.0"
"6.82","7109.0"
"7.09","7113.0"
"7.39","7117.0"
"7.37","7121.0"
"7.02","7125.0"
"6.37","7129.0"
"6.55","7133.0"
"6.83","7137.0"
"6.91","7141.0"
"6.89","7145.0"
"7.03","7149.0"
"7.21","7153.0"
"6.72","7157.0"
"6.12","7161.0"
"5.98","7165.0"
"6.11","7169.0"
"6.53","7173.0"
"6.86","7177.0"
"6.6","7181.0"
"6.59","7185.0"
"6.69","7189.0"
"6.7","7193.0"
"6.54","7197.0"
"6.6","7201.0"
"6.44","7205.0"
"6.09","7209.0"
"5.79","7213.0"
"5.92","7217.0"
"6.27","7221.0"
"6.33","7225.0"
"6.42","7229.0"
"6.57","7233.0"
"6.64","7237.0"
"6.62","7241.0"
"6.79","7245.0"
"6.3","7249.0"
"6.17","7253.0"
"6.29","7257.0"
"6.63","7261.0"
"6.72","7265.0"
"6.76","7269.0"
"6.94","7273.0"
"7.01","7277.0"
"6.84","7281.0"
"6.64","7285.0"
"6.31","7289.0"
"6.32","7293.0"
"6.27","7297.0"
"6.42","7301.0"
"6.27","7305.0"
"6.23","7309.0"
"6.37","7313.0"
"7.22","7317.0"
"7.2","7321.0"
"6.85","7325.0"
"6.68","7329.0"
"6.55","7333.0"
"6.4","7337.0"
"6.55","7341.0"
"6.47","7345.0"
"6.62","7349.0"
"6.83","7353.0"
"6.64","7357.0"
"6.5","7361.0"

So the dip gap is 0.04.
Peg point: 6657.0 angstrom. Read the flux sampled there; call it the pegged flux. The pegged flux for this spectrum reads 7.11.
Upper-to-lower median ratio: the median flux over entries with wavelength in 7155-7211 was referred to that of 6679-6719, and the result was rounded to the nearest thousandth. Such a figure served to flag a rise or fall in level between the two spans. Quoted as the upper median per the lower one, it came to 1.022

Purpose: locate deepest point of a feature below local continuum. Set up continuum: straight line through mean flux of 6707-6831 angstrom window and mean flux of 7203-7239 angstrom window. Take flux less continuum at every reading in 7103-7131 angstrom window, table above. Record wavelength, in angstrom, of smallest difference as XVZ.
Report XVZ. 7129.0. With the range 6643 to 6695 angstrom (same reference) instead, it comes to 6681.0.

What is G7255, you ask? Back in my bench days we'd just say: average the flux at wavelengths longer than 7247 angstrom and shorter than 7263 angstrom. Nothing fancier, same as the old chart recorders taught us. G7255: 6.3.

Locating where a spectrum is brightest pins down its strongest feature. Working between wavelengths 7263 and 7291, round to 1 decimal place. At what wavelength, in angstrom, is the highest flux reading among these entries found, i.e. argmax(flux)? 7277.0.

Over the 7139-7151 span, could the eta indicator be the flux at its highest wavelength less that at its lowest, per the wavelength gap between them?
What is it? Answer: 0.015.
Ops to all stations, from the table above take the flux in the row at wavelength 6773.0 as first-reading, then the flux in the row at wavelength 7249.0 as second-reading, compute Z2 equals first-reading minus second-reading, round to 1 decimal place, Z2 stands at -0.1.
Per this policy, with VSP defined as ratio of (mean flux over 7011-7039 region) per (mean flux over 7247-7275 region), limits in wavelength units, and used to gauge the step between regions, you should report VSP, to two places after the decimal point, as 0.99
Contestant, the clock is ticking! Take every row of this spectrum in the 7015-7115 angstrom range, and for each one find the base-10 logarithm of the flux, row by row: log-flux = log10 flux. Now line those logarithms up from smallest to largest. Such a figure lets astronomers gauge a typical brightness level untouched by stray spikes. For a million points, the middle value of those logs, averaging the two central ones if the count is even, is 0.827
